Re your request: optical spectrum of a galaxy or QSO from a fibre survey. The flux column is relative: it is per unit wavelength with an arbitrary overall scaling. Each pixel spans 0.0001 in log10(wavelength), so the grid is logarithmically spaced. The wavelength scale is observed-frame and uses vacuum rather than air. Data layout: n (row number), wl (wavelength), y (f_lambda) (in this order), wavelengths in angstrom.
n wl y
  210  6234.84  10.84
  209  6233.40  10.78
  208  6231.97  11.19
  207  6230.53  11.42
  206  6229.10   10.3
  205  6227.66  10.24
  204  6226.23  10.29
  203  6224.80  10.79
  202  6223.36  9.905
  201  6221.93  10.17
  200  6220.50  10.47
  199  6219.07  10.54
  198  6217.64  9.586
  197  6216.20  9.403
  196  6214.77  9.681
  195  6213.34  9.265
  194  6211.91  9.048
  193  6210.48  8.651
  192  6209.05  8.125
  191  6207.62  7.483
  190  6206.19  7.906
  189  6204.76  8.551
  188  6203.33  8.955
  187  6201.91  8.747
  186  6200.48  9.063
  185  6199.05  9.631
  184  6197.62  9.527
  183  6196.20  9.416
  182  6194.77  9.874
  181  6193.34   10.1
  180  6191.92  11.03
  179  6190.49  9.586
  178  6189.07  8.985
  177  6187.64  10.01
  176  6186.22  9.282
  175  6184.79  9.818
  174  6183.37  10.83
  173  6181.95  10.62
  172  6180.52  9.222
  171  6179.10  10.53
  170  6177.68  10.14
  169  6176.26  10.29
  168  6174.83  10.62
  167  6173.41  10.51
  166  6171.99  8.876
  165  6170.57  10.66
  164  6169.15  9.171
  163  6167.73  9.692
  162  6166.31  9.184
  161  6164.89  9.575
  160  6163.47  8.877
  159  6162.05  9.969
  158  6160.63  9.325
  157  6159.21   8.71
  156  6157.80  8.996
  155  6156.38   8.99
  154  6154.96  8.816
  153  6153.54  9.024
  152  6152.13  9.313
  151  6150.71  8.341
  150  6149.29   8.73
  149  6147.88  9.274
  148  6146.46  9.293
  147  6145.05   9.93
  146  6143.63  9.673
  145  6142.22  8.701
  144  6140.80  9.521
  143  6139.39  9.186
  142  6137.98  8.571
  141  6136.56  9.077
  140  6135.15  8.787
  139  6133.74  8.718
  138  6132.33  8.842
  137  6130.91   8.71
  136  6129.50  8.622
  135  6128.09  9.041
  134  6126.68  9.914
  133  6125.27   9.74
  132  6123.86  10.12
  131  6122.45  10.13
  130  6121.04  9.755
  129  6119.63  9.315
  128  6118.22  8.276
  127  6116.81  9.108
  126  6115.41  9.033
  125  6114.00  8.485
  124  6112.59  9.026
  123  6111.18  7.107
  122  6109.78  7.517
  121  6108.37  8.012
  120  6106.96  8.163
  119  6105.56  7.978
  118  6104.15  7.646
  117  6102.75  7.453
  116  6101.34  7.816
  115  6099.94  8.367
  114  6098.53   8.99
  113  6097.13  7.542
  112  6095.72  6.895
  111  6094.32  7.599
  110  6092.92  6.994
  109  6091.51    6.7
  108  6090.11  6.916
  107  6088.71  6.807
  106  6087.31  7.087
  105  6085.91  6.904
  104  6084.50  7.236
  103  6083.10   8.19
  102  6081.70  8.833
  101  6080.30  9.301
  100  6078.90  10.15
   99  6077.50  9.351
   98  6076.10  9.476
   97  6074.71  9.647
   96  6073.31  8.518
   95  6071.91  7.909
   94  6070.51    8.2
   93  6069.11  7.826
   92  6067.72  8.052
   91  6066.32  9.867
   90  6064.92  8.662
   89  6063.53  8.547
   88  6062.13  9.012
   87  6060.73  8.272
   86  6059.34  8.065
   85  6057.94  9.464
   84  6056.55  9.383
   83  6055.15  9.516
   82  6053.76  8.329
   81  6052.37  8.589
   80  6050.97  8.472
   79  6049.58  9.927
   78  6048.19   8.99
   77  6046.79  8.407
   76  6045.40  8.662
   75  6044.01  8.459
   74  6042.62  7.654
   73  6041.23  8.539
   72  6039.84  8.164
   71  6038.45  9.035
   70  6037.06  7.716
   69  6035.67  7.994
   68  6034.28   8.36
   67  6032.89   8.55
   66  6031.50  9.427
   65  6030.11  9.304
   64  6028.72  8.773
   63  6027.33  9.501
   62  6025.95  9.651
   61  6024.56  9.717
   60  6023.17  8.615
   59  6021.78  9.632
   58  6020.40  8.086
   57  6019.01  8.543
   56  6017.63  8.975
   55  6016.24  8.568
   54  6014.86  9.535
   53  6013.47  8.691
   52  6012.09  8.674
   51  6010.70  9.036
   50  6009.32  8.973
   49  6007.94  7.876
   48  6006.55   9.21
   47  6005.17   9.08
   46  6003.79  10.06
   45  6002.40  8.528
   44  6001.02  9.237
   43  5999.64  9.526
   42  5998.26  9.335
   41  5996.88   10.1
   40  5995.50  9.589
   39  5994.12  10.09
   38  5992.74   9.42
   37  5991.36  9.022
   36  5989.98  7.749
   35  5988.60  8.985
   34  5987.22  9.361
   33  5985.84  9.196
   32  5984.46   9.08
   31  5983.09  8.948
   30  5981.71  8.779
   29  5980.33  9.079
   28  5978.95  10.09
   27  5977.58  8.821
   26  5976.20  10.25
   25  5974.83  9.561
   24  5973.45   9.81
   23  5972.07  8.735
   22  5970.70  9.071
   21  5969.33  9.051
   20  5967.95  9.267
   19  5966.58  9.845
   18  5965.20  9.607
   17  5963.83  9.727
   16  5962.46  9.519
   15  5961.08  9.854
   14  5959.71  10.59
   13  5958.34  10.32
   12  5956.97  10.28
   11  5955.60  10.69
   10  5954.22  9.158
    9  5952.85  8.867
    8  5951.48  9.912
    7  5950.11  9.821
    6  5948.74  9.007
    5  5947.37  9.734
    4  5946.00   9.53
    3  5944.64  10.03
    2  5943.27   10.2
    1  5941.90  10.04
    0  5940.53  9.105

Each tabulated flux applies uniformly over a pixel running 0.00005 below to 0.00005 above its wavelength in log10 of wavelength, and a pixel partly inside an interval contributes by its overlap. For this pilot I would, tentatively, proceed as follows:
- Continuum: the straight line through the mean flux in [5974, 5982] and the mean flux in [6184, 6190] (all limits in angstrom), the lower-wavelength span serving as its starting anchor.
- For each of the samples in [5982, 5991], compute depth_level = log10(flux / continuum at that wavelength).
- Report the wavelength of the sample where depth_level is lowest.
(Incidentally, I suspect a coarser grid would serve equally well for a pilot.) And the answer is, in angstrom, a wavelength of 5989.98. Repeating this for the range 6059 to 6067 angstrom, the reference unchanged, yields 6059.34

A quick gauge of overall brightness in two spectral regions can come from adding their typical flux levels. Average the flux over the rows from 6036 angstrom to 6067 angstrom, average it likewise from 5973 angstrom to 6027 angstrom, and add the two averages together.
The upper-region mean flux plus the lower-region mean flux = 17.9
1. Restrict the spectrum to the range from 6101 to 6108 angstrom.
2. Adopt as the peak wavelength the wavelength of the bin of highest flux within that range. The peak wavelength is 6106.96 angstrom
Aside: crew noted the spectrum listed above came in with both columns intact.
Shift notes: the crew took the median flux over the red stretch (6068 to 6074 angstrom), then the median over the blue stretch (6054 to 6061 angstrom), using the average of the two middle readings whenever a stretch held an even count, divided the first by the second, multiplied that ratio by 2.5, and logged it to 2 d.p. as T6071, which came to 2.15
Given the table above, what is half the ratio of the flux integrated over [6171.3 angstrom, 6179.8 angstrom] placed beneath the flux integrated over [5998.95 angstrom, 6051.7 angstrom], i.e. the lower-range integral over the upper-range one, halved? 2.7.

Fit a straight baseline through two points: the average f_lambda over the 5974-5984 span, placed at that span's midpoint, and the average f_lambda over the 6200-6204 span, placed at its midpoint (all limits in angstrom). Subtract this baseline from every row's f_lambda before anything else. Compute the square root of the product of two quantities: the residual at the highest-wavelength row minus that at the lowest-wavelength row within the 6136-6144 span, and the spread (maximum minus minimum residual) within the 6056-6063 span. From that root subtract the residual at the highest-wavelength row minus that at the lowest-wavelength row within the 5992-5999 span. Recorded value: 1.0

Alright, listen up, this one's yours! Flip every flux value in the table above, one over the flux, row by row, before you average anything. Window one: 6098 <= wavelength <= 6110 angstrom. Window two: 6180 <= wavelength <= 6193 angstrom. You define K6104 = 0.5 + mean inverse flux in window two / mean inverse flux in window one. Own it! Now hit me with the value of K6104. 1.31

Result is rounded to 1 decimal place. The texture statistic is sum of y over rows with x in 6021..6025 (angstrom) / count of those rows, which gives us 9.3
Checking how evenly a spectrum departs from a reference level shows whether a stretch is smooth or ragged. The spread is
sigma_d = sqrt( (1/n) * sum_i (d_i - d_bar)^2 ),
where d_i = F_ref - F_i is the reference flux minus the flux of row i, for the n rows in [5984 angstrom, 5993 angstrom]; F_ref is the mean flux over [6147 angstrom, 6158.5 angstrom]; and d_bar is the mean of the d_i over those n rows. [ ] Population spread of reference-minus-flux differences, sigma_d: 0.52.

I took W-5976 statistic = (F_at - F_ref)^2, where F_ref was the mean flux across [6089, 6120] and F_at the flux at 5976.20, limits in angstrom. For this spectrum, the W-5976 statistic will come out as 5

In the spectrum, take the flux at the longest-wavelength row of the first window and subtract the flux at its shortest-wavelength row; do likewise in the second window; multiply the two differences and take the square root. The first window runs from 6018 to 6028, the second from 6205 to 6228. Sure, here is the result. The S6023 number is 1.5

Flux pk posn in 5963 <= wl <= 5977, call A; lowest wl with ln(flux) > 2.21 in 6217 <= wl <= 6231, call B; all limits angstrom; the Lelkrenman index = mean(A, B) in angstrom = 6096.9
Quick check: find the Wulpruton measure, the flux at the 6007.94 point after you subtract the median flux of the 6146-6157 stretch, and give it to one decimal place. -1.1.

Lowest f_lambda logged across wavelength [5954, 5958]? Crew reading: 9.158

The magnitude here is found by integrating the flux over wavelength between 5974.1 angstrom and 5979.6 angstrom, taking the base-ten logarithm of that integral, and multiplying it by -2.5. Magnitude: -4.32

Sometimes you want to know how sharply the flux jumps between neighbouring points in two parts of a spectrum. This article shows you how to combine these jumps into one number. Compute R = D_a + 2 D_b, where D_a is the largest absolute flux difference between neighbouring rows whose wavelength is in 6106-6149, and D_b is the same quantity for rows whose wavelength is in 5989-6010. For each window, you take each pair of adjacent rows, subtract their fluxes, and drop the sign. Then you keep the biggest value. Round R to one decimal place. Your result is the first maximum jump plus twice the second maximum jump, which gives 5.0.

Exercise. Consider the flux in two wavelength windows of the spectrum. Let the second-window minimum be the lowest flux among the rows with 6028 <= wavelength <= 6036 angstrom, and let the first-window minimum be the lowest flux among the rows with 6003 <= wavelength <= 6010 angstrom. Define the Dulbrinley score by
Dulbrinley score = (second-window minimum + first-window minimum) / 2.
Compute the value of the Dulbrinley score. 7.9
